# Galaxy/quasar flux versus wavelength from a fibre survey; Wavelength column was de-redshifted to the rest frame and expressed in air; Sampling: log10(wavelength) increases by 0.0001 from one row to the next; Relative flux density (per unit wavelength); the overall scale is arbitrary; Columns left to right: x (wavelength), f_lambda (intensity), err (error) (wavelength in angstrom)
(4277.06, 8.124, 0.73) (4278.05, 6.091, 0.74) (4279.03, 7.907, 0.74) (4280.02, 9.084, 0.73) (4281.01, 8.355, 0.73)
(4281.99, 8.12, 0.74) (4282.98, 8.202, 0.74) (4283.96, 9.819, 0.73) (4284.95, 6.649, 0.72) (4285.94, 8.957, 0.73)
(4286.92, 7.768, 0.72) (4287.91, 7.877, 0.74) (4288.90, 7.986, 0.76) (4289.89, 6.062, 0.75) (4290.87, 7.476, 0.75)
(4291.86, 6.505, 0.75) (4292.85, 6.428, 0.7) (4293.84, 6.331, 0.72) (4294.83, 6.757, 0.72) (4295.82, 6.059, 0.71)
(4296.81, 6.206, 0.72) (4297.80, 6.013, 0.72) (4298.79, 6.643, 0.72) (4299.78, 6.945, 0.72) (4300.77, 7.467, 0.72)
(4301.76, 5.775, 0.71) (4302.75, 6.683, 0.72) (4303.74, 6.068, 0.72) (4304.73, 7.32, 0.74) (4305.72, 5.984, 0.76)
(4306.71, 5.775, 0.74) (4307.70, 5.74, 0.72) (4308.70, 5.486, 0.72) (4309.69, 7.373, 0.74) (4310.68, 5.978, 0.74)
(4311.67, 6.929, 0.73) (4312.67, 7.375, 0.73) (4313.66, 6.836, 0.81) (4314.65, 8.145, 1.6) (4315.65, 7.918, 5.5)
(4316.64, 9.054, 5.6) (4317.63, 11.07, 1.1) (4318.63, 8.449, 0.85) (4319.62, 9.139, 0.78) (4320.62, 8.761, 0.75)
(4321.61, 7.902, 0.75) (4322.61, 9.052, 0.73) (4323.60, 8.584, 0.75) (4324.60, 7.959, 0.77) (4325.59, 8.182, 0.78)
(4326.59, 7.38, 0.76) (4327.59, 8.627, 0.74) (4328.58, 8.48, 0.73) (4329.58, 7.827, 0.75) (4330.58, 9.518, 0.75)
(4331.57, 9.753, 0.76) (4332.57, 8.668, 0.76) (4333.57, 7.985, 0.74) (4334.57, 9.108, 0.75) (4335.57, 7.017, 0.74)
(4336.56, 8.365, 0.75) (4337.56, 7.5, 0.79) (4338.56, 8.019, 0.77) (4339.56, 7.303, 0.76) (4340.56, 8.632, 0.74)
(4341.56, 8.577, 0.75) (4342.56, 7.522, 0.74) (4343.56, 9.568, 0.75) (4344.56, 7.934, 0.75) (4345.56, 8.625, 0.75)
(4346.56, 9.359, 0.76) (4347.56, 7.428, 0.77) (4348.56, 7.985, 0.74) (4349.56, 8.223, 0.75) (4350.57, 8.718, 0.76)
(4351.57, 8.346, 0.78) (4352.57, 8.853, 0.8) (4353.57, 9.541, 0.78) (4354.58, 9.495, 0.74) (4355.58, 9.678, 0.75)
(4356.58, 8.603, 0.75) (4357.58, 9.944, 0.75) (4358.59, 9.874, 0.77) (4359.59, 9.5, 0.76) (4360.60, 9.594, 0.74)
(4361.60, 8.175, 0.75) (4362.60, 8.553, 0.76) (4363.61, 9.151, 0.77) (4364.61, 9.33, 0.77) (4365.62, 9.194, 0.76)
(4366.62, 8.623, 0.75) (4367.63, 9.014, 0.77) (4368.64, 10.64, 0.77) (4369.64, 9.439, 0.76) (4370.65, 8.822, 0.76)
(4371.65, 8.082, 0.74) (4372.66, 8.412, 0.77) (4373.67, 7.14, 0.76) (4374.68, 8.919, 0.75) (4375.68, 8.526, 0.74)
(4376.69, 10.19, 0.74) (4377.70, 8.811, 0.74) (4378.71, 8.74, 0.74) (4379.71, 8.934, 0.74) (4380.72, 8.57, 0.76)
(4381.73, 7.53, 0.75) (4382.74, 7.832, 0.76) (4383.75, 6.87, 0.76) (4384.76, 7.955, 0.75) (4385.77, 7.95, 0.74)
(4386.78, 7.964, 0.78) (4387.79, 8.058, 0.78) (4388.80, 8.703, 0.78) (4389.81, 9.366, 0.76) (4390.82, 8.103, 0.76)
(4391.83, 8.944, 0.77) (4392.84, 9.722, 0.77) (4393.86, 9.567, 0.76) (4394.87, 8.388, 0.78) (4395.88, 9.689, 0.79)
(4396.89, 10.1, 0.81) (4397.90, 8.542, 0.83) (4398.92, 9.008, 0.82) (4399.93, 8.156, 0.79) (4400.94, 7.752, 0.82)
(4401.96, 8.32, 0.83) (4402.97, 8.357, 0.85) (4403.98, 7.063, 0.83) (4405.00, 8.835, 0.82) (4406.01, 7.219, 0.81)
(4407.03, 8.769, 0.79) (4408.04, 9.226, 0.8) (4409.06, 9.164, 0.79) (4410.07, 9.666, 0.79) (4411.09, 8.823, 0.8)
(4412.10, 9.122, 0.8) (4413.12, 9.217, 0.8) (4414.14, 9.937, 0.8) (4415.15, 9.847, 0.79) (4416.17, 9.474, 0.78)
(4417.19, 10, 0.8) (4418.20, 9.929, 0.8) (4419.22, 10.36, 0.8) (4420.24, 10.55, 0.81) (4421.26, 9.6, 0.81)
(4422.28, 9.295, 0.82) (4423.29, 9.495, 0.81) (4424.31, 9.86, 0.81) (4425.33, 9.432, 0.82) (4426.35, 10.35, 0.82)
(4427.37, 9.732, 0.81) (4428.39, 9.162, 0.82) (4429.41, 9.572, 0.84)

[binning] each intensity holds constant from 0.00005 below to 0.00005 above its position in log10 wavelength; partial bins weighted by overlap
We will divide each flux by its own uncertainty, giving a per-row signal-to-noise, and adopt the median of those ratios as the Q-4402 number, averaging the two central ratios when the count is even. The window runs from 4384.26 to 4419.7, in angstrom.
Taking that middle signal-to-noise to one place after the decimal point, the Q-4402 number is 11.2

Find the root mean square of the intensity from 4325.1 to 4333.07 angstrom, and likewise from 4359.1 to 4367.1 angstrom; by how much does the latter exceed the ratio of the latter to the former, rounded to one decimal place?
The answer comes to 8.0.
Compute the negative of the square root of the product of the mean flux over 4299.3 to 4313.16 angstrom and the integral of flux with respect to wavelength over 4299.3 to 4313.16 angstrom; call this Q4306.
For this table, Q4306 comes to -24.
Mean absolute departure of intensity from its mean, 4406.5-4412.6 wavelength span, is 0.22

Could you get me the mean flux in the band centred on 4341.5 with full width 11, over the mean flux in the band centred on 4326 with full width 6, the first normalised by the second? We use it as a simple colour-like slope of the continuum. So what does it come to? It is 1.01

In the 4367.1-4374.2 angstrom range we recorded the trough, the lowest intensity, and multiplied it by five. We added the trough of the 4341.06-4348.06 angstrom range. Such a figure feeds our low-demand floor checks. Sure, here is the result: 43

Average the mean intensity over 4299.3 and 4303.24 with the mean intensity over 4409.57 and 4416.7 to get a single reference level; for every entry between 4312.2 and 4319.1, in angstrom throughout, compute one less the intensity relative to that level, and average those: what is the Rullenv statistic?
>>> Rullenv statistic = -0.04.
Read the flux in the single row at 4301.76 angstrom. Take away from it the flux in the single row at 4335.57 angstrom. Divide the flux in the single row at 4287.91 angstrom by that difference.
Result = -6.3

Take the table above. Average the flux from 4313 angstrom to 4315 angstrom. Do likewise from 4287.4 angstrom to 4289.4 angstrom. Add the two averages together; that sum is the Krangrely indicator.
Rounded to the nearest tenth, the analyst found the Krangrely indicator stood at 15.4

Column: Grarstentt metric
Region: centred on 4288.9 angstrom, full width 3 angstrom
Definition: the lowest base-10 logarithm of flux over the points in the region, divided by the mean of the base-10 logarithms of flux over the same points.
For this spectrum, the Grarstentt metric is 0.91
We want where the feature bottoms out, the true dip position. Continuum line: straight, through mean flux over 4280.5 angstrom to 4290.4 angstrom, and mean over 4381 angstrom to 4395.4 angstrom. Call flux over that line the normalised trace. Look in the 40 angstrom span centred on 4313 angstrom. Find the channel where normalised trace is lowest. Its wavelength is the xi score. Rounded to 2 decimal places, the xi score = 4308.70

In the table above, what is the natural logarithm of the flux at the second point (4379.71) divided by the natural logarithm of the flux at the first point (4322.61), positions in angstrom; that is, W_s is 0.99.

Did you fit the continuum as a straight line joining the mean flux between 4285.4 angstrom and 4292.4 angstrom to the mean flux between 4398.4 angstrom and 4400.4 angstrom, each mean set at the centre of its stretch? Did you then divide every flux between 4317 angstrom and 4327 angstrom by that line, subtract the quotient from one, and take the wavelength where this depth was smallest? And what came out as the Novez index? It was 4317.63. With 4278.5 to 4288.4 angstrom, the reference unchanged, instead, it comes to 4283.96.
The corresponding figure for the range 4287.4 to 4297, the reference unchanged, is 4288.90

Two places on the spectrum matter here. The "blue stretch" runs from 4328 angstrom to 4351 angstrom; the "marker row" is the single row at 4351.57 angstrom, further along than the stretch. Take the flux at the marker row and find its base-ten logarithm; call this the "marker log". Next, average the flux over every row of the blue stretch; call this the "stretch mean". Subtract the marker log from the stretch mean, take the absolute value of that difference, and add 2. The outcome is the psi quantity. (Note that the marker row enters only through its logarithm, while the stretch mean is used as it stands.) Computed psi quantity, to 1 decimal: 9.4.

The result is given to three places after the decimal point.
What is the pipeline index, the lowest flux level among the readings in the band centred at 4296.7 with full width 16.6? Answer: 5.775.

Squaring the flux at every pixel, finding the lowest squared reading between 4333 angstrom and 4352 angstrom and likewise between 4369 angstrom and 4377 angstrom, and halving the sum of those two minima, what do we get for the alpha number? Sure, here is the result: 50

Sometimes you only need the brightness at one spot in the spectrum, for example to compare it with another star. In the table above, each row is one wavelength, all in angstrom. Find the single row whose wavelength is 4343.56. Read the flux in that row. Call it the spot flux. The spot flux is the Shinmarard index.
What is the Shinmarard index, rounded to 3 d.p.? 9.568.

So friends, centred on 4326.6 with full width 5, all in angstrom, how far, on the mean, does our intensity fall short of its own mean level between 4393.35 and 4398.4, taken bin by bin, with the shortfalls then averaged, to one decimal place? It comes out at 1.1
